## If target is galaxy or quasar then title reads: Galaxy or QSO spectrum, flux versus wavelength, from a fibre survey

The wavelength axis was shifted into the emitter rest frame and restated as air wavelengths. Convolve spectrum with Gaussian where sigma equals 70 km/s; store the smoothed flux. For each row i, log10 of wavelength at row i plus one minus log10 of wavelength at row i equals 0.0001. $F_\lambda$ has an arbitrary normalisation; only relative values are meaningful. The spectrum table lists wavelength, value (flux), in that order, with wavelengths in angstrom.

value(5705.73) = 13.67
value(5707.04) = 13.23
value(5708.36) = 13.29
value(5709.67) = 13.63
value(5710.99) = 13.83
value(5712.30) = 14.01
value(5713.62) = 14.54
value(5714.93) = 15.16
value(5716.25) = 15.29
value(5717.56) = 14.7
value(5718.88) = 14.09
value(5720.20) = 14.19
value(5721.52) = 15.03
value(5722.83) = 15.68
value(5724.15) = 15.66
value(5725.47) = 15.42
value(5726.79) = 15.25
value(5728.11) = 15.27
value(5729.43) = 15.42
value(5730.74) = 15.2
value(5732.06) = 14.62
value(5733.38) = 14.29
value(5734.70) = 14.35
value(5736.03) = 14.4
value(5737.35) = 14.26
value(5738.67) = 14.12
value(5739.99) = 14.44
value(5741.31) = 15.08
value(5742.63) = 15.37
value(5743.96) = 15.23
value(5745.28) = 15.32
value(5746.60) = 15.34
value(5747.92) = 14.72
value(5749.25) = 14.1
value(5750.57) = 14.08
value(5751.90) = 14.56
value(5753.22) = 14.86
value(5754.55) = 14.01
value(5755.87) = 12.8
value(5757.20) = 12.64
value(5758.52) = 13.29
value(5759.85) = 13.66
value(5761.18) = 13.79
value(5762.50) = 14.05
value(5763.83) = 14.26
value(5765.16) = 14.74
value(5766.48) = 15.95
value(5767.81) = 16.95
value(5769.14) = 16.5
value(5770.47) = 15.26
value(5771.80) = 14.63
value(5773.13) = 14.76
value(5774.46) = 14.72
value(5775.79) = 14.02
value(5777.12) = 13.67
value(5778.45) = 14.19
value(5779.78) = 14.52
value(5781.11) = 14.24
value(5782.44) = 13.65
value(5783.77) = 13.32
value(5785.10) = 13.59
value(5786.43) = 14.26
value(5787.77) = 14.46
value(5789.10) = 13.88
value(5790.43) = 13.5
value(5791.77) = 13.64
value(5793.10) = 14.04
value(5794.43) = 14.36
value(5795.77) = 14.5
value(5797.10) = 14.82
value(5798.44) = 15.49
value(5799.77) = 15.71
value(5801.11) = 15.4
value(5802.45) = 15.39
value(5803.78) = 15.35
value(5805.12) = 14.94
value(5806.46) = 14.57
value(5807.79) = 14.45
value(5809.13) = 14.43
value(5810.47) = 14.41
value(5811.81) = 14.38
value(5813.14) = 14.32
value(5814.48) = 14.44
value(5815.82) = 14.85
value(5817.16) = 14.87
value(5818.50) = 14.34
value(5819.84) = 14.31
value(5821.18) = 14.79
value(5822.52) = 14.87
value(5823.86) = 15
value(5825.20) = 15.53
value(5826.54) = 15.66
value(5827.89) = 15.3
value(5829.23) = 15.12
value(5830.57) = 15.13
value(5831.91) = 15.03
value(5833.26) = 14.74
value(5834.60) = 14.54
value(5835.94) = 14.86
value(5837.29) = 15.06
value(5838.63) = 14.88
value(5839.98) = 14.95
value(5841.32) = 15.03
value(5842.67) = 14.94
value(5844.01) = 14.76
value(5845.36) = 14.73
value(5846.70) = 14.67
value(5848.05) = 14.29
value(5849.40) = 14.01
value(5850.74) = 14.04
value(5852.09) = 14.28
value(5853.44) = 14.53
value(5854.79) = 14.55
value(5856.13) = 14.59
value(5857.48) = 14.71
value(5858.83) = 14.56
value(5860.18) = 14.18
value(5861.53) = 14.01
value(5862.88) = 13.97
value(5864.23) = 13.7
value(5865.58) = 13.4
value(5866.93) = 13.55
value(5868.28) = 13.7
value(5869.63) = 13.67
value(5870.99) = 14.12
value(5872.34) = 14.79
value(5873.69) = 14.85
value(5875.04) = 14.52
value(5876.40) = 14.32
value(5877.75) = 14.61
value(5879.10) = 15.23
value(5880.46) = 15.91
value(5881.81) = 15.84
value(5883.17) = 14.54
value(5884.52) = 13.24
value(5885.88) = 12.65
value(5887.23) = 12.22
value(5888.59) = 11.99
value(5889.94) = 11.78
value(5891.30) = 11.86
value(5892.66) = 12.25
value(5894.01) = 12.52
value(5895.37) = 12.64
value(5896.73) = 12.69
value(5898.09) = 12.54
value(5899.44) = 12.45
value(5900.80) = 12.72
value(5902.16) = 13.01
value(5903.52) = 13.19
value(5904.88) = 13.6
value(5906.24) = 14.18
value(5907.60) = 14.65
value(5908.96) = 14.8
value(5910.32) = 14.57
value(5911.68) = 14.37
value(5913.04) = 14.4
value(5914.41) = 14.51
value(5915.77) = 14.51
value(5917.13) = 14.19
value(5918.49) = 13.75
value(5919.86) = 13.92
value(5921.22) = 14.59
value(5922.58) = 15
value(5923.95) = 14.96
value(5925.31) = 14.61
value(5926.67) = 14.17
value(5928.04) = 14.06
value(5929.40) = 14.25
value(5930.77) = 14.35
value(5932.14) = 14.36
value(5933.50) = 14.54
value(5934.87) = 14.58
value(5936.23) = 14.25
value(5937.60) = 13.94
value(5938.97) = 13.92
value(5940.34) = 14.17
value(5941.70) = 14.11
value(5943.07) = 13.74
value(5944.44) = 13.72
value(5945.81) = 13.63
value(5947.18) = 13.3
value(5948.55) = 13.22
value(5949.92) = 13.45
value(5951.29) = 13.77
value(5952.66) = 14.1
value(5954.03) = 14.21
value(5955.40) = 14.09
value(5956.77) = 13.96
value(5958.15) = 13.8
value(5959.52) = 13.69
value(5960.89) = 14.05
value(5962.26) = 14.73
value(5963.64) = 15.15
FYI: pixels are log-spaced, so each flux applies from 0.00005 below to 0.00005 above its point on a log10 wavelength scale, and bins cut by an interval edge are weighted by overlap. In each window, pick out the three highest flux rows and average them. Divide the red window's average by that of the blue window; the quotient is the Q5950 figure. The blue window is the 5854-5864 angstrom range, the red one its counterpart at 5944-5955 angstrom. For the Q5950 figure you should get 0.96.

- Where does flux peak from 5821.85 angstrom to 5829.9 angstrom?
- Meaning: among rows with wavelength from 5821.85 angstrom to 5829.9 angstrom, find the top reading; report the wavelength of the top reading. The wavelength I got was 5826.54 angstrom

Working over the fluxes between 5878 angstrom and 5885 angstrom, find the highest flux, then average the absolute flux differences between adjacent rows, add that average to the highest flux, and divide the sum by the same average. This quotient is 20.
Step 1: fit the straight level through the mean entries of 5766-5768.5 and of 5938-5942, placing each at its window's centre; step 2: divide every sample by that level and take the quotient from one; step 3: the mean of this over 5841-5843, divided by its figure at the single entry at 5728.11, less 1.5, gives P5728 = -1.2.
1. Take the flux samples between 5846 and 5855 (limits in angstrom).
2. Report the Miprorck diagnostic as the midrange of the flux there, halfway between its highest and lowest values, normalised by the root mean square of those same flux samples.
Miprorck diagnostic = 1.00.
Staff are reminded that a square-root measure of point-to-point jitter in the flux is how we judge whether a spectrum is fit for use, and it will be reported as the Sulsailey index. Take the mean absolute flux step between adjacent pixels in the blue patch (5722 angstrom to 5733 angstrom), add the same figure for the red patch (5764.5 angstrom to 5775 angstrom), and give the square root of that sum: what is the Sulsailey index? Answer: 0.93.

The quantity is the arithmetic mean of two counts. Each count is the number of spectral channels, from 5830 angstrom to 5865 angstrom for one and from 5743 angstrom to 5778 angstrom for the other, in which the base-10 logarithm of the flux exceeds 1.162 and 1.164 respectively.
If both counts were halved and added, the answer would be 15.5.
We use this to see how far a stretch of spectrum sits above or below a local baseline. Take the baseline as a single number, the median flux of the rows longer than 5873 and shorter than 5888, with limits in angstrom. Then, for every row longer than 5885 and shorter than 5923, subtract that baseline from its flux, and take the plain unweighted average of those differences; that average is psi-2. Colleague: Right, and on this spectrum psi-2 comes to -1.1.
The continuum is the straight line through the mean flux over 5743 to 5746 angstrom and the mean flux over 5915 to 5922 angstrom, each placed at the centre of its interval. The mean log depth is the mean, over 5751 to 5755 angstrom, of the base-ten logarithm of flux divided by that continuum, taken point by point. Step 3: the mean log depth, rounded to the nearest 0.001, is -0.022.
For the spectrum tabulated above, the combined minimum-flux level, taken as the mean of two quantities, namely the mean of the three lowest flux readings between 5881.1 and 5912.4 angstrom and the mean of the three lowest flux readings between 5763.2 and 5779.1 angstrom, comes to 12.9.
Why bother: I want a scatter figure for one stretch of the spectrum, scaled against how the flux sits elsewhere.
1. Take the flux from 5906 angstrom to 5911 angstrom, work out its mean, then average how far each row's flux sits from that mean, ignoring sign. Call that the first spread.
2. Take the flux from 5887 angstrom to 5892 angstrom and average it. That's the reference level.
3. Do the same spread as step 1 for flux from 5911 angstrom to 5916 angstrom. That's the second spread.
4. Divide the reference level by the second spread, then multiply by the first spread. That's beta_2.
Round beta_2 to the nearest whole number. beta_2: 35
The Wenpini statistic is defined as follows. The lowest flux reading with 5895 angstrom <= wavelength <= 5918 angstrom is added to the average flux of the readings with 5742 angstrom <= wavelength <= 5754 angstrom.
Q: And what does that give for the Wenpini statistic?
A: 27.3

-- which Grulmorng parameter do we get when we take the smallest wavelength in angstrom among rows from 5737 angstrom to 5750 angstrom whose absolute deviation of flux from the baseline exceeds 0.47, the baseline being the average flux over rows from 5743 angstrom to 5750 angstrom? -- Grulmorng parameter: 5737.35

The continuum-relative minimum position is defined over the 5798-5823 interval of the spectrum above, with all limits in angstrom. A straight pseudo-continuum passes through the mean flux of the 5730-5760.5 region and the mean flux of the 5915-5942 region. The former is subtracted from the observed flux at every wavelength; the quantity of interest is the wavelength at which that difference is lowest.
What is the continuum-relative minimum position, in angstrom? 5819.84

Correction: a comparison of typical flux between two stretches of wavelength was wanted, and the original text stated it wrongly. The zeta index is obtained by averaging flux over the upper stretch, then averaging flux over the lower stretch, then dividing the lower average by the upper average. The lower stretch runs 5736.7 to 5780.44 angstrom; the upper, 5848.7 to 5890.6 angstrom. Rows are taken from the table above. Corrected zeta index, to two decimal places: 1.03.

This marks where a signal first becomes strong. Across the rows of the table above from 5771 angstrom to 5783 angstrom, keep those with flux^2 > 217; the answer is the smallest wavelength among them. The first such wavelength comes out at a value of 5773.13 angstrom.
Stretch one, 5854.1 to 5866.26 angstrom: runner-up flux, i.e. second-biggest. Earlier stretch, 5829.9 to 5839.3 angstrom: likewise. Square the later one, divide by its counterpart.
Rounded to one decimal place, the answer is 14.1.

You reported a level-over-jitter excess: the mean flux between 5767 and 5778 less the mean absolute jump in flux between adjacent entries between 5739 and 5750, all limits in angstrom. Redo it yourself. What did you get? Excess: 14.7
